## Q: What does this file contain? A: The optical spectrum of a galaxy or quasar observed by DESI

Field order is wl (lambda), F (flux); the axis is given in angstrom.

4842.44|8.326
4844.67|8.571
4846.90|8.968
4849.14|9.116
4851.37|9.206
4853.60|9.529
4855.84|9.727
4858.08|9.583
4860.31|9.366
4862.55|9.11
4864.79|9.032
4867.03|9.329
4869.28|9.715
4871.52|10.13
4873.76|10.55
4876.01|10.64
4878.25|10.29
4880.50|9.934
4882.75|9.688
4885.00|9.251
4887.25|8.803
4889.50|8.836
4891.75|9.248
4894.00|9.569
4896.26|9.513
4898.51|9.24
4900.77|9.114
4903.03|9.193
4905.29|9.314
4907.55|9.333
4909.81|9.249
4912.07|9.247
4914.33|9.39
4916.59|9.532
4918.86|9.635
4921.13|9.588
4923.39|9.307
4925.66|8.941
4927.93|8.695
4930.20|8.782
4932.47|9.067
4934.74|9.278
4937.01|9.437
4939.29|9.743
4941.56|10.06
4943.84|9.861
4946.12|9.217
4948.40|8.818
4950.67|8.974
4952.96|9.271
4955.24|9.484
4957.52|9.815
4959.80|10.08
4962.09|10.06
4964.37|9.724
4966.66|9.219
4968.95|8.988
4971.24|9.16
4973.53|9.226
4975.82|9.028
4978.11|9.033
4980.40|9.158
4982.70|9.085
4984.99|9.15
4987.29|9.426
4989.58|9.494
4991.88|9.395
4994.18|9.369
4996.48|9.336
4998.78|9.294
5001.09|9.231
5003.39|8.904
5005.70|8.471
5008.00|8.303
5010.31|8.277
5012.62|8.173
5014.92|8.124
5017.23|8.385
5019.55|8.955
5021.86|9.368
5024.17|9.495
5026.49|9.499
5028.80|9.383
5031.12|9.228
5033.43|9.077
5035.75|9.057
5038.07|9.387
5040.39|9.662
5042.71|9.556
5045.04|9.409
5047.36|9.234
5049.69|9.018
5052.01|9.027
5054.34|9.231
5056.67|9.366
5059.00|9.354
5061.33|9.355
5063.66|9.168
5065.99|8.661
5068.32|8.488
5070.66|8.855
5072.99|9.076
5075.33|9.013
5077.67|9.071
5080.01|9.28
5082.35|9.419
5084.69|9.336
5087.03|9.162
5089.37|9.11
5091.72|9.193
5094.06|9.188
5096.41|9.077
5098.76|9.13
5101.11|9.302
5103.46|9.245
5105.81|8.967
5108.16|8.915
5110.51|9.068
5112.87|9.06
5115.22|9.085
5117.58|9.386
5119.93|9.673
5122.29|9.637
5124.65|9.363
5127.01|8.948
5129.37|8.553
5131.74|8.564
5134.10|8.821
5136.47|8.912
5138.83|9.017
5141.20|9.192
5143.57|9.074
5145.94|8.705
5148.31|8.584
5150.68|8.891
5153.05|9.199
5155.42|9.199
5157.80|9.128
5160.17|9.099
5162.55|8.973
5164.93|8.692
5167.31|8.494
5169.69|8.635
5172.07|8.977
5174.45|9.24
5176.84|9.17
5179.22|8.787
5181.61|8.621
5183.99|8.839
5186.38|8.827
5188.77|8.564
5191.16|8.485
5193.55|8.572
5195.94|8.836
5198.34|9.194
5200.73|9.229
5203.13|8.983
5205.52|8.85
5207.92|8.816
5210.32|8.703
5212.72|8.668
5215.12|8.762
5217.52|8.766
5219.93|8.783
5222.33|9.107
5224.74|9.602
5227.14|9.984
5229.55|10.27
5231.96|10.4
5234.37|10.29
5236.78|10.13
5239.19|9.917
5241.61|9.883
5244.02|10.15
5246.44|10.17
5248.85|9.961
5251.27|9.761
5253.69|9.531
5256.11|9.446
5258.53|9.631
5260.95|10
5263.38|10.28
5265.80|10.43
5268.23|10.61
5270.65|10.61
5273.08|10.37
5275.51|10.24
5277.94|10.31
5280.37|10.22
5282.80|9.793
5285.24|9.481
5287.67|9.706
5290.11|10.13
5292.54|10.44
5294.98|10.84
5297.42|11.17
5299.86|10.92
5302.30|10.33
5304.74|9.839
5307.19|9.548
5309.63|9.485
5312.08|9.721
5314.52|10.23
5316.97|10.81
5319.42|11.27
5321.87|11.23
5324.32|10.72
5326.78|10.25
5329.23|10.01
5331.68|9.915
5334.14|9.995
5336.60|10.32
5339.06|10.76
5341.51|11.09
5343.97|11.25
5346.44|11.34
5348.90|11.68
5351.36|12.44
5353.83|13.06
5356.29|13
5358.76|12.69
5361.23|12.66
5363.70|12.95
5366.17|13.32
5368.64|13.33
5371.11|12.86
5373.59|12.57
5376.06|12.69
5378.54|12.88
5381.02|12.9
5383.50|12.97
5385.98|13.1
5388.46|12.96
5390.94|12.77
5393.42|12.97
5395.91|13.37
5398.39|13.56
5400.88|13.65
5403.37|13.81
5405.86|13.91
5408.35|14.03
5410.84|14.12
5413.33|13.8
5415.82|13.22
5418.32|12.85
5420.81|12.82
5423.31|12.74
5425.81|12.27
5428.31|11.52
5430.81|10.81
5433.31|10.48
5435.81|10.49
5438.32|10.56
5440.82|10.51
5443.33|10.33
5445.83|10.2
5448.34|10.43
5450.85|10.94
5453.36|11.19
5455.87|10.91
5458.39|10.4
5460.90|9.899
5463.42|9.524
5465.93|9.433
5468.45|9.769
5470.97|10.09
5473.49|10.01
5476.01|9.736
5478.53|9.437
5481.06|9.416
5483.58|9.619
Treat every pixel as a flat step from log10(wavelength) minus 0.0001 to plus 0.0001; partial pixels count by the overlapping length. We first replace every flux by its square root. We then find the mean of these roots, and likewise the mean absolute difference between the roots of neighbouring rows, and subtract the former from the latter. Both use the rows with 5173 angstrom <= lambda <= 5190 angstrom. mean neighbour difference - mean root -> -2.95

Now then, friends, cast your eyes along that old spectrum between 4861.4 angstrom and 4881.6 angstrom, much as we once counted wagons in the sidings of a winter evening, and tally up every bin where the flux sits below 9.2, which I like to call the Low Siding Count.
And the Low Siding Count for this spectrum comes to 2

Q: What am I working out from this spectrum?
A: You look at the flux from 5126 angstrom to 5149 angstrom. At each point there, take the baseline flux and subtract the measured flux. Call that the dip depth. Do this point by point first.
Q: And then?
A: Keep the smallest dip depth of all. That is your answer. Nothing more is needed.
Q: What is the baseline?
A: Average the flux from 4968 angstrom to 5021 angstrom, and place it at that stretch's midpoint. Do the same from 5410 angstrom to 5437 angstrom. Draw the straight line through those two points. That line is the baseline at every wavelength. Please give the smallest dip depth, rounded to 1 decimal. 0.9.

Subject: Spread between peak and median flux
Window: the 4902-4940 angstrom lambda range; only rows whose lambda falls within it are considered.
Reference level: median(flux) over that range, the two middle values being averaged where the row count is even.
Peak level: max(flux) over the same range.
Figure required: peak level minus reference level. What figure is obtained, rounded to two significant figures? 0.44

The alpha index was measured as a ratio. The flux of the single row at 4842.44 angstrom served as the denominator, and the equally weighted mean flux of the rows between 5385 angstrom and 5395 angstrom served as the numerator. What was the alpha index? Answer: 1.56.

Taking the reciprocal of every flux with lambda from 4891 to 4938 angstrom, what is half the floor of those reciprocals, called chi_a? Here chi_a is 0.052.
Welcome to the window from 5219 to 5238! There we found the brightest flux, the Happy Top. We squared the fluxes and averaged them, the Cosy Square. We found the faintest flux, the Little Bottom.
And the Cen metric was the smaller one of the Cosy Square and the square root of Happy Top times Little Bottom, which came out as 9.6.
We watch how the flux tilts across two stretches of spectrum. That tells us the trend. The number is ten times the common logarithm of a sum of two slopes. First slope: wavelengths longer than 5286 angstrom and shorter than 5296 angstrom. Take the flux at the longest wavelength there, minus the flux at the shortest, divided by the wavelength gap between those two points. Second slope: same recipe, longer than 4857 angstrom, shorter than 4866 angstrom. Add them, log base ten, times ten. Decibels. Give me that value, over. -11.4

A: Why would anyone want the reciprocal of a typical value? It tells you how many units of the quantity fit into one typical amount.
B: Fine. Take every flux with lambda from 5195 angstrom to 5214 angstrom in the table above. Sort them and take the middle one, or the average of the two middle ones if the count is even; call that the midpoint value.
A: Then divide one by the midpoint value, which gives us 0.113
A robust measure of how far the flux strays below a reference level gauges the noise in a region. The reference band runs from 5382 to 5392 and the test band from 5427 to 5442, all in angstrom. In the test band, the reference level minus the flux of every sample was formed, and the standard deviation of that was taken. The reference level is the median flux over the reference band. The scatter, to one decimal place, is 0.4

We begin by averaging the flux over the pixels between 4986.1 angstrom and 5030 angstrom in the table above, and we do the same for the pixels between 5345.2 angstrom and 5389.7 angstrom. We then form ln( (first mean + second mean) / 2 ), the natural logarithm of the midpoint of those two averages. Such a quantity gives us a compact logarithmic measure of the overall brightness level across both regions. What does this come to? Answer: 2.39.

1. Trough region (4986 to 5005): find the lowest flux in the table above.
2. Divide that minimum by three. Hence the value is 2.97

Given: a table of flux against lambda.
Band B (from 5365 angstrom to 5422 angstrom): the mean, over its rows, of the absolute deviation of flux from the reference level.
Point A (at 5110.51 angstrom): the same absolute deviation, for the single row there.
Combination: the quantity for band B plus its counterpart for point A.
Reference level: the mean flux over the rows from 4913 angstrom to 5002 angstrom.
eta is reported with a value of 4.2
